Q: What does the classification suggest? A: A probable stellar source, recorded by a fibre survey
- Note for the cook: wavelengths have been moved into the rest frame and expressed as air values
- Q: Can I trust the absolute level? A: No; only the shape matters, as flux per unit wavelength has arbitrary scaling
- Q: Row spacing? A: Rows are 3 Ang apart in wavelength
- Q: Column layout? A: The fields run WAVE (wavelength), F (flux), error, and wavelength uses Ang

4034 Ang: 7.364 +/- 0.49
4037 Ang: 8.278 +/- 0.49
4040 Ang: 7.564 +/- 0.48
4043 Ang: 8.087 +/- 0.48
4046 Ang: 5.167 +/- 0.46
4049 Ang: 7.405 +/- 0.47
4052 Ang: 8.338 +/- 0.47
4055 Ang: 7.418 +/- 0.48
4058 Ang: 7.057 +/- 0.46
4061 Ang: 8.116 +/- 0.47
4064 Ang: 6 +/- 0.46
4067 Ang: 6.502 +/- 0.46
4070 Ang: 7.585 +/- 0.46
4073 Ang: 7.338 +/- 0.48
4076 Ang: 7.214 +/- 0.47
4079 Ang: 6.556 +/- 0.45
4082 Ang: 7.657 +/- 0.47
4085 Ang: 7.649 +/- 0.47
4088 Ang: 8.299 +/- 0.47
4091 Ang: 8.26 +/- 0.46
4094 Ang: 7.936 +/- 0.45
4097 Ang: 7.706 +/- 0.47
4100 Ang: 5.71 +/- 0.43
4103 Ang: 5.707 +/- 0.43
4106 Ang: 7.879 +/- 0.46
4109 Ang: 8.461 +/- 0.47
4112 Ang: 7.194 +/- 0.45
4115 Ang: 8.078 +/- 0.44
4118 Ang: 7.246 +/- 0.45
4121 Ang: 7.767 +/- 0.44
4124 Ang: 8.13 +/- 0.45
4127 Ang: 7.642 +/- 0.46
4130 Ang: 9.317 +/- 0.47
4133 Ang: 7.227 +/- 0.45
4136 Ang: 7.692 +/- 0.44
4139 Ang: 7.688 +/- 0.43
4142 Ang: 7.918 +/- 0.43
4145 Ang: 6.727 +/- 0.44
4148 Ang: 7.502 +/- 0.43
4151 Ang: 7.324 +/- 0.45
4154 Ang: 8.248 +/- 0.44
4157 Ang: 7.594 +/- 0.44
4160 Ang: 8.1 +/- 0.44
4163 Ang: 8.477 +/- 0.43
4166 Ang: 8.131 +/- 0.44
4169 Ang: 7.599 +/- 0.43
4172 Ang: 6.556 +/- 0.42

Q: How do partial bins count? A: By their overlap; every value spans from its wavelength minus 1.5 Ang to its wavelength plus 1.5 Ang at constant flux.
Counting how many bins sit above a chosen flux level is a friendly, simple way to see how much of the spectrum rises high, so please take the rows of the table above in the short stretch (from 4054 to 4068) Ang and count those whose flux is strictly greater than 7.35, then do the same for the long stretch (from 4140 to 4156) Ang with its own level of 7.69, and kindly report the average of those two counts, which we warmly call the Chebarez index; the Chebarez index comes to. 2.0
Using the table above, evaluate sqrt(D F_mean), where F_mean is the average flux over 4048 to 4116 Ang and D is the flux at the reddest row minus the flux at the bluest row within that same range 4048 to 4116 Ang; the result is 2.2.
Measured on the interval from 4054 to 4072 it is 1.1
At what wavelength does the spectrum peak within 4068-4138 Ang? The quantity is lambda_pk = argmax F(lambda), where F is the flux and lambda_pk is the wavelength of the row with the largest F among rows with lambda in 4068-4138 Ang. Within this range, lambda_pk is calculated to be 4130 Ang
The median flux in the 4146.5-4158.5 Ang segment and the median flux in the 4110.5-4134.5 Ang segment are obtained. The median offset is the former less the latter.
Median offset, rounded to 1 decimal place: -0.2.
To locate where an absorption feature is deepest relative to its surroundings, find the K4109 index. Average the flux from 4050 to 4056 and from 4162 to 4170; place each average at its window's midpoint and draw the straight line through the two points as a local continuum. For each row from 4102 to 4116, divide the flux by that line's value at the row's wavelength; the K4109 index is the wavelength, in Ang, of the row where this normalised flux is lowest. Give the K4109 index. 4103 Ang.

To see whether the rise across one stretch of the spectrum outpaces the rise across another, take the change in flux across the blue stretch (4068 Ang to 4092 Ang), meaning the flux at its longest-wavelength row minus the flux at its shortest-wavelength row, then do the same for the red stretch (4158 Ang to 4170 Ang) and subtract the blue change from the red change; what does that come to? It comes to -1.2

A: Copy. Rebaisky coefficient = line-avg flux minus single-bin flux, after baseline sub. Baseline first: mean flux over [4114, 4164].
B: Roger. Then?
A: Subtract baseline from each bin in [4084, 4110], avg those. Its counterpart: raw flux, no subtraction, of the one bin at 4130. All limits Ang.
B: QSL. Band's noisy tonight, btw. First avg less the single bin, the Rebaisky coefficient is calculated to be -9.6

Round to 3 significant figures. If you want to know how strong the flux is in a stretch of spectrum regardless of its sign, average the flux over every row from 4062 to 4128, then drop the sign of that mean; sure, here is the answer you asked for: 7.39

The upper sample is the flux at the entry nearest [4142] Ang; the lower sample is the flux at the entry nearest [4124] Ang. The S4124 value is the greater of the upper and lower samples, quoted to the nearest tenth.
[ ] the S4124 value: 8.1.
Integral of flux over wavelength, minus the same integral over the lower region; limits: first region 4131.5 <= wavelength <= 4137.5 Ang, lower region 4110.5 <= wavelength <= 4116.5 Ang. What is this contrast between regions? -1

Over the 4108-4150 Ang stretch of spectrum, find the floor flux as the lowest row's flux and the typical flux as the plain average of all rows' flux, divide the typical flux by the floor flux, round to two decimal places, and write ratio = 1.15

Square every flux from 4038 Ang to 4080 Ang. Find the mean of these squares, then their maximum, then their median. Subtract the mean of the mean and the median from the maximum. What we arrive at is 16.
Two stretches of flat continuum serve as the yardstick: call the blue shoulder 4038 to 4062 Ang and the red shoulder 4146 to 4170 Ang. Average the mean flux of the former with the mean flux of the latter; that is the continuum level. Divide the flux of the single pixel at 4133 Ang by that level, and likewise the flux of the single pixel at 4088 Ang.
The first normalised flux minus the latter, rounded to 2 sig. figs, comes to -0.14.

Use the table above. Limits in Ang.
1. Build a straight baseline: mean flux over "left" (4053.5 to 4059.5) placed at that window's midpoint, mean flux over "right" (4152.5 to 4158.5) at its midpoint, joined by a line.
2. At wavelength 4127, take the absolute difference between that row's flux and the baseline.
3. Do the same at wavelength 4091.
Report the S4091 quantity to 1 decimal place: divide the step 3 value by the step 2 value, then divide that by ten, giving 1.0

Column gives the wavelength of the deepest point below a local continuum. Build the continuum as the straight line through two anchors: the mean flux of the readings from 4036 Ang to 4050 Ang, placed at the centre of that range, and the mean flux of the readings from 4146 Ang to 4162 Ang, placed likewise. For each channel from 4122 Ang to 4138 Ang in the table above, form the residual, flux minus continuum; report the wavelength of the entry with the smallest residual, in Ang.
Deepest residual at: 4133 Ang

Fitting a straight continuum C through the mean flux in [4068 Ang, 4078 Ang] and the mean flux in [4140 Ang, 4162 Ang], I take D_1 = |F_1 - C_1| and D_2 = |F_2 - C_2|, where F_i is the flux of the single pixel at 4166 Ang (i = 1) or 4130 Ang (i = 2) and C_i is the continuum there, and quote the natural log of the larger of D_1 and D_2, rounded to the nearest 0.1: 0.6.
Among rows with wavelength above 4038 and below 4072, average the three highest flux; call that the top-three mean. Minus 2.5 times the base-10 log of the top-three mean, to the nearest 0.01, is -2.28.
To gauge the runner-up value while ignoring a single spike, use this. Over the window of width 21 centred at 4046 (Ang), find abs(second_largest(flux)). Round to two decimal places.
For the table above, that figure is 8.28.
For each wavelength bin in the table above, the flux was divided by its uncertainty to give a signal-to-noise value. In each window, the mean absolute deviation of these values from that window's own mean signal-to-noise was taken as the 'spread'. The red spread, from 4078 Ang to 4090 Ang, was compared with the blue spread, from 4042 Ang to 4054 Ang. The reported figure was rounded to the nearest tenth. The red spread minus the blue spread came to -1.3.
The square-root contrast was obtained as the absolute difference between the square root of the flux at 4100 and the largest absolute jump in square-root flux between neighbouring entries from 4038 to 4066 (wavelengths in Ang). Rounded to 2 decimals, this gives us 1.82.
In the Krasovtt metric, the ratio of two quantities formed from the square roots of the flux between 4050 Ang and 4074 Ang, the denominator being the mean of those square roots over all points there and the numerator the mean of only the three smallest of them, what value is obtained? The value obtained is 0.946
